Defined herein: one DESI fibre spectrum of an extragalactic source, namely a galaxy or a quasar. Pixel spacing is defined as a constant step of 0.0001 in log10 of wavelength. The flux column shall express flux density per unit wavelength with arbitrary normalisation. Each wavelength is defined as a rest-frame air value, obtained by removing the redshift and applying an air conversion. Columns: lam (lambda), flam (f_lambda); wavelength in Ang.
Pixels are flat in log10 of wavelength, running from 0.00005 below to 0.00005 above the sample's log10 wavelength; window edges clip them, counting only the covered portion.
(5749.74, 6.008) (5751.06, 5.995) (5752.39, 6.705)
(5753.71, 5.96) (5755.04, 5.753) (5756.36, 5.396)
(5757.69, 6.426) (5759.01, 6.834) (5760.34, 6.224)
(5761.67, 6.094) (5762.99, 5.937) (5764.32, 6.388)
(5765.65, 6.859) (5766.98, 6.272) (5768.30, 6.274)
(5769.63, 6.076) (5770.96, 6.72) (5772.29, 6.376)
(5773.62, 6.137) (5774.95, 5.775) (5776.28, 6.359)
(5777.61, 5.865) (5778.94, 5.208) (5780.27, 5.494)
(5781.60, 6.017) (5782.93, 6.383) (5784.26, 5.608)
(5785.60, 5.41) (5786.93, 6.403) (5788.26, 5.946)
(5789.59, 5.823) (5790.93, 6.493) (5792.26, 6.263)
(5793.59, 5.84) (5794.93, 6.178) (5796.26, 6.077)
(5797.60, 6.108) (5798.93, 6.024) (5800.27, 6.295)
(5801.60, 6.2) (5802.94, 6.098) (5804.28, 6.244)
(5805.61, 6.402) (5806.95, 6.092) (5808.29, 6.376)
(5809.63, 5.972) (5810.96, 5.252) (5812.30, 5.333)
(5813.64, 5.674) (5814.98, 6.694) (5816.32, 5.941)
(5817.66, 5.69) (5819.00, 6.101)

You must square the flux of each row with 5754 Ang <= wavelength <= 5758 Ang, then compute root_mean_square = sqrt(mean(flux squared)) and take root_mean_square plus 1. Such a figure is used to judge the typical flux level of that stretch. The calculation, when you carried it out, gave 6.87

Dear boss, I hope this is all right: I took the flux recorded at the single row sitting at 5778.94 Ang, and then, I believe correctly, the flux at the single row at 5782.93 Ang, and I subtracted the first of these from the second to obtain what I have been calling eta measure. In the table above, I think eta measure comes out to 1.2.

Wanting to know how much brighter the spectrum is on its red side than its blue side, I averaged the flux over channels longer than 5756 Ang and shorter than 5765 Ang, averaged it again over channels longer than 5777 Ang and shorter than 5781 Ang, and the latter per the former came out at 0.89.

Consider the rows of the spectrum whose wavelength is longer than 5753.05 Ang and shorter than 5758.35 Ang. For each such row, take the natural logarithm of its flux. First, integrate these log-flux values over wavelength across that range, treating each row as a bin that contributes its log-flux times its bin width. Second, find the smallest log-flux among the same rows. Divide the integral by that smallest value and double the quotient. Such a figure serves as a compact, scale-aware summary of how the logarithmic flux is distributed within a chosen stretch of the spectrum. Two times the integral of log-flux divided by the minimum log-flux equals 11.1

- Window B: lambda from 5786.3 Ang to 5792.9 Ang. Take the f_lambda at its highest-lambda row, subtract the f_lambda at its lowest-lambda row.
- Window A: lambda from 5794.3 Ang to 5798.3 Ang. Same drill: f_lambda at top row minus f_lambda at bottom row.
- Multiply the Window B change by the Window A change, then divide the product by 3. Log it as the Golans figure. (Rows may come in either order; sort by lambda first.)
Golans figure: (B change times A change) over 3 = 0.00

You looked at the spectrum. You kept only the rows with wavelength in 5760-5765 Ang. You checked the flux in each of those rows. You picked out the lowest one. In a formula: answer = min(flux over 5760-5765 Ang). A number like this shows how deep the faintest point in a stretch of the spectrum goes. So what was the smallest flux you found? 5.937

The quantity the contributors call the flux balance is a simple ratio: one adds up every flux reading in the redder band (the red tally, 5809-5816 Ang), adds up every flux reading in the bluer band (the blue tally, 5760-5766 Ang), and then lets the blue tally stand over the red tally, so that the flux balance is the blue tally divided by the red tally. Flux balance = 1.09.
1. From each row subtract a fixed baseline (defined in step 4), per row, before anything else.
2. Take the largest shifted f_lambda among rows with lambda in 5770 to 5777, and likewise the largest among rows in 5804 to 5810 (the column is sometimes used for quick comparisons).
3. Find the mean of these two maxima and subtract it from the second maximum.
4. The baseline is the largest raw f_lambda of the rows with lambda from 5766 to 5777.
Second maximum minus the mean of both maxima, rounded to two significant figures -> -0.16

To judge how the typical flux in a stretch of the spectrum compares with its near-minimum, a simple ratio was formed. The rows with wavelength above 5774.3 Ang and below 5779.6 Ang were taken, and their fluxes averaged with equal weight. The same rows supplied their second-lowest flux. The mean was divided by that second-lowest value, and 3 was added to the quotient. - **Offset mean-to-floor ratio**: 4.00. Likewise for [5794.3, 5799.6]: 4.00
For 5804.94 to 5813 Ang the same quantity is 4.11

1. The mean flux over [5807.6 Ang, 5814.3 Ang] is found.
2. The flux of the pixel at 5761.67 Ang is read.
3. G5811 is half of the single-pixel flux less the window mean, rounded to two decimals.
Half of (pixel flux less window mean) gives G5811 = 0.19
